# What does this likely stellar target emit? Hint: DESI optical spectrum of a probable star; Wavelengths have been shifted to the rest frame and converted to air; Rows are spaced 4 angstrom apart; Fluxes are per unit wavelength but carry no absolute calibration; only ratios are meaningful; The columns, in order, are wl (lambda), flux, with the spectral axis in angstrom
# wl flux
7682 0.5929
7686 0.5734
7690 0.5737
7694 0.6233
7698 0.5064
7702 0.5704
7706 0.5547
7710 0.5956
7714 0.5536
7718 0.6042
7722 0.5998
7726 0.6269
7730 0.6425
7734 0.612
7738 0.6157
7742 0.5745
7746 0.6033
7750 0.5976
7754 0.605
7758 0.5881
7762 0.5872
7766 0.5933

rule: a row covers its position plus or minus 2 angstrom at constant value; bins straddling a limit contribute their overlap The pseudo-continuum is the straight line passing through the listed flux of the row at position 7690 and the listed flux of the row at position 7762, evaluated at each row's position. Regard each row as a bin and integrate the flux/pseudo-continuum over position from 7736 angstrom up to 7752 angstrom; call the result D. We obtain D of 16.4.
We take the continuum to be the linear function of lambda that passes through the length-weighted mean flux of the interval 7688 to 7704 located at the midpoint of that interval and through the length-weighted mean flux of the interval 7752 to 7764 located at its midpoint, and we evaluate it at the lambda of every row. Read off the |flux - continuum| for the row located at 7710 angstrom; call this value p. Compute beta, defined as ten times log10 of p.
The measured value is -16.7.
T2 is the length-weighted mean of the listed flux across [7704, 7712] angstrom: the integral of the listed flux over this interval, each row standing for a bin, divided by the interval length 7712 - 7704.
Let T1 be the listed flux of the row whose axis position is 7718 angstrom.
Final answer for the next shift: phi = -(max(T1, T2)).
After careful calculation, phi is -0.604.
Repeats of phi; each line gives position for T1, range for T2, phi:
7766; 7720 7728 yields -0.613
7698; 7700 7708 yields -0.563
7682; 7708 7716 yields -0.593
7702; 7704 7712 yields -0.575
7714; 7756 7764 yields -0.588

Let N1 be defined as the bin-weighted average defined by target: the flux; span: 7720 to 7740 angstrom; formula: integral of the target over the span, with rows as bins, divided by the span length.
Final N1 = 0.62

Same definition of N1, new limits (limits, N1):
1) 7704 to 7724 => 0.58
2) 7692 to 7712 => 0.57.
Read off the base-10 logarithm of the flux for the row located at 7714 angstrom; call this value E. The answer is -0.257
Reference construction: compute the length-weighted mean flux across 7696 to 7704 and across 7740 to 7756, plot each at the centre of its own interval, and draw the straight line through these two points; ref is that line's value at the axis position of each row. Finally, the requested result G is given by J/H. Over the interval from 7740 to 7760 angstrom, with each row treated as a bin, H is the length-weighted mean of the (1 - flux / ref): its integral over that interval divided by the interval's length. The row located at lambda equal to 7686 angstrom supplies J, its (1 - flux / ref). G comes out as -15.8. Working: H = 0.006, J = -0.10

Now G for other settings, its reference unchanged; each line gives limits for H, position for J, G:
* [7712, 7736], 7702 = 0.8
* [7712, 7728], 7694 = 2.9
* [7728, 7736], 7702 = 0.6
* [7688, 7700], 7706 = 0.2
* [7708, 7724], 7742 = -0.4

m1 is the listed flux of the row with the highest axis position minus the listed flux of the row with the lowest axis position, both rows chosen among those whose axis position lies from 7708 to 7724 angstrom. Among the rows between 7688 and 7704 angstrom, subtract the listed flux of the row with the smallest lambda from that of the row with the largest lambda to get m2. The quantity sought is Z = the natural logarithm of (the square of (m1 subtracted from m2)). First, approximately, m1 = 0.00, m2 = -0.003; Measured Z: -10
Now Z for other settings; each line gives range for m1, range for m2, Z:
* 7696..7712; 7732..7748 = -5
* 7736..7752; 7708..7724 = -8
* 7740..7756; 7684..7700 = -5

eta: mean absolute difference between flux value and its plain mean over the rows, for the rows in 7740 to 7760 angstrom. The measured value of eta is 0.010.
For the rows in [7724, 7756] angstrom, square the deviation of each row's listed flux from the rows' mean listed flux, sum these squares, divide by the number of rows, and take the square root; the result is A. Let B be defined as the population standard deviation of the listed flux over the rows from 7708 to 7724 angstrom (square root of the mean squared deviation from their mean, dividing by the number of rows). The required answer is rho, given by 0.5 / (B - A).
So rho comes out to 370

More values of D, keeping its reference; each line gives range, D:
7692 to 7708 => 15.7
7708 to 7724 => 16.3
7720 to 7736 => 17.1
